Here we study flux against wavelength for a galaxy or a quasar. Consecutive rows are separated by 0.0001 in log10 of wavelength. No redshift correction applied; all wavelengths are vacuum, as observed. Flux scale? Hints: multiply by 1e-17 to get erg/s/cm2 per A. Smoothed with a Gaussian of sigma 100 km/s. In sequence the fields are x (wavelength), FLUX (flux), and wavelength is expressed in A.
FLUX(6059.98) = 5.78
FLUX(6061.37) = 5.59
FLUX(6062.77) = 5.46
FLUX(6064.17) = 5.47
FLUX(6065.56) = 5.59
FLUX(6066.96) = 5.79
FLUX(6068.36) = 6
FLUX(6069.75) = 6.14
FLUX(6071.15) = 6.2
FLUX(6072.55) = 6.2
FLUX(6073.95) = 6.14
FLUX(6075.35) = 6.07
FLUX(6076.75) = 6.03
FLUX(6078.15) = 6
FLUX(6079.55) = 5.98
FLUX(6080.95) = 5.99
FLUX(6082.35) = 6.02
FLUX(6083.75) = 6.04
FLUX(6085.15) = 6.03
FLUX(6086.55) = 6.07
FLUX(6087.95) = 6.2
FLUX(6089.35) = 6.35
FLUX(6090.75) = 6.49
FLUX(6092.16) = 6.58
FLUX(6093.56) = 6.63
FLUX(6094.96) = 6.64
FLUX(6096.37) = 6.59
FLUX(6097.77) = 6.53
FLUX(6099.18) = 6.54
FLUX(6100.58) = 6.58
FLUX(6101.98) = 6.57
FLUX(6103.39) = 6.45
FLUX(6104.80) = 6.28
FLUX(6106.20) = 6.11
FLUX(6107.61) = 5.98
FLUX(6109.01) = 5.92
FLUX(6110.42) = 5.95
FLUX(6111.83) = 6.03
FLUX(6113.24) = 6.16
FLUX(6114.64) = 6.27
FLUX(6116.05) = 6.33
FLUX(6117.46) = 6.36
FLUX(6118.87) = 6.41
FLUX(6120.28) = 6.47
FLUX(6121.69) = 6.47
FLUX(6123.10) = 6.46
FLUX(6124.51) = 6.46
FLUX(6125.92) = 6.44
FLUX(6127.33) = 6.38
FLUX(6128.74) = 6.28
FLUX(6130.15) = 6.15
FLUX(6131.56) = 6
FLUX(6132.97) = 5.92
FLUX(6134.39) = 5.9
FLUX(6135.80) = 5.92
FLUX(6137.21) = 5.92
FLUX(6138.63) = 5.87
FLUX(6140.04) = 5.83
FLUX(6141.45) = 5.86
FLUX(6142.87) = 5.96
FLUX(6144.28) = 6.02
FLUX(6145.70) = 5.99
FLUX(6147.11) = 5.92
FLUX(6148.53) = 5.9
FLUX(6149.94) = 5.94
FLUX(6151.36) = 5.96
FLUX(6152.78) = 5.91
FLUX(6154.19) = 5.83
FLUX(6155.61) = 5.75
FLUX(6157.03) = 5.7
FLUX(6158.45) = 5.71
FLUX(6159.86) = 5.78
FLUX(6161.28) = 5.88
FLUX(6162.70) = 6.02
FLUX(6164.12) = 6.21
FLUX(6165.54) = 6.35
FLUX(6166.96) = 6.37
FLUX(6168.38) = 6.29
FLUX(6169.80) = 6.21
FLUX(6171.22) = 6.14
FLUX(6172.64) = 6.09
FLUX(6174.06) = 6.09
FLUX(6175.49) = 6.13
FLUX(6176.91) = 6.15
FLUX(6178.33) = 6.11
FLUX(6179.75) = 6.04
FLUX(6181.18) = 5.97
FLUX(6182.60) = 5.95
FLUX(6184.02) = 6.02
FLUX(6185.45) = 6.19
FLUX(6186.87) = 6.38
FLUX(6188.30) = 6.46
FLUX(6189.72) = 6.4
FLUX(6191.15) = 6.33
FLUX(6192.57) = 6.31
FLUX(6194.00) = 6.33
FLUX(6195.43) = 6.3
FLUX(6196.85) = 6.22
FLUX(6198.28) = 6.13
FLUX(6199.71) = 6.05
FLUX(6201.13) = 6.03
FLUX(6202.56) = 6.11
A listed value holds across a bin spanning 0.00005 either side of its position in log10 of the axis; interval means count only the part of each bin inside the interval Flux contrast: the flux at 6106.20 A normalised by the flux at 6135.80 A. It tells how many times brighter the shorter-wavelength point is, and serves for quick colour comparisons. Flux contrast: 1.03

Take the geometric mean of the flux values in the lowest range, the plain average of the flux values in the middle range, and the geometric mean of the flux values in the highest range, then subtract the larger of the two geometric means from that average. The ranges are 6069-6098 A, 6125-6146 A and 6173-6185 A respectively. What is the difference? -0.20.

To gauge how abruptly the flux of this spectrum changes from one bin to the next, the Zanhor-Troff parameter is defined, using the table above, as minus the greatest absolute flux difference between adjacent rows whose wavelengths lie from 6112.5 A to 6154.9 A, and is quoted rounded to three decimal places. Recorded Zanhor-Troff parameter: -0.150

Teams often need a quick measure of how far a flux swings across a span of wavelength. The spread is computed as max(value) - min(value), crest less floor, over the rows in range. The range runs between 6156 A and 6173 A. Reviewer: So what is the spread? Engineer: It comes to 0.67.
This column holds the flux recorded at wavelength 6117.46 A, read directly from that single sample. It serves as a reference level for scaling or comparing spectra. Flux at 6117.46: 6.36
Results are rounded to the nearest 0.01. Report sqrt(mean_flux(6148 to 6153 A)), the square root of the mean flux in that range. 2.43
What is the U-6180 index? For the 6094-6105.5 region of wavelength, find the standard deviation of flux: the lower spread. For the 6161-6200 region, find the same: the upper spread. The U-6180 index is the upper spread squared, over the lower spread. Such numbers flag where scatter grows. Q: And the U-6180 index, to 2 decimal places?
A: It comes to 0.21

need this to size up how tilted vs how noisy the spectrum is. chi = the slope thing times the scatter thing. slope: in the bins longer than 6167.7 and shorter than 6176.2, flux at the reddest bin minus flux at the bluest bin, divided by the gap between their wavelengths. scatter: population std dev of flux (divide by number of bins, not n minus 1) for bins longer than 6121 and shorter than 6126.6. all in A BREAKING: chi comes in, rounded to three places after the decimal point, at 0.000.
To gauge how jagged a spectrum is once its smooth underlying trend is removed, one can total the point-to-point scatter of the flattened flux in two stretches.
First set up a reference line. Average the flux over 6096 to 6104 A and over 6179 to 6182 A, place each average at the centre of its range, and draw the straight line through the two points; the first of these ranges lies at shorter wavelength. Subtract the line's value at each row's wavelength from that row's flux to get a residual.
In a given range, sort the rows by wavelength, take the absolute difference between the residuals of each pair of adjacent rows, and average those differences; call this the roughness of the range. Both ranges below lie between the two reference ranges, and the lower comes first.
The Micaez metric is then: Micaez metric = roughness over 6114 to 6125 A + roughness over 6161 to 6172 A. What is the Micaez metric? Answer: 0.14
